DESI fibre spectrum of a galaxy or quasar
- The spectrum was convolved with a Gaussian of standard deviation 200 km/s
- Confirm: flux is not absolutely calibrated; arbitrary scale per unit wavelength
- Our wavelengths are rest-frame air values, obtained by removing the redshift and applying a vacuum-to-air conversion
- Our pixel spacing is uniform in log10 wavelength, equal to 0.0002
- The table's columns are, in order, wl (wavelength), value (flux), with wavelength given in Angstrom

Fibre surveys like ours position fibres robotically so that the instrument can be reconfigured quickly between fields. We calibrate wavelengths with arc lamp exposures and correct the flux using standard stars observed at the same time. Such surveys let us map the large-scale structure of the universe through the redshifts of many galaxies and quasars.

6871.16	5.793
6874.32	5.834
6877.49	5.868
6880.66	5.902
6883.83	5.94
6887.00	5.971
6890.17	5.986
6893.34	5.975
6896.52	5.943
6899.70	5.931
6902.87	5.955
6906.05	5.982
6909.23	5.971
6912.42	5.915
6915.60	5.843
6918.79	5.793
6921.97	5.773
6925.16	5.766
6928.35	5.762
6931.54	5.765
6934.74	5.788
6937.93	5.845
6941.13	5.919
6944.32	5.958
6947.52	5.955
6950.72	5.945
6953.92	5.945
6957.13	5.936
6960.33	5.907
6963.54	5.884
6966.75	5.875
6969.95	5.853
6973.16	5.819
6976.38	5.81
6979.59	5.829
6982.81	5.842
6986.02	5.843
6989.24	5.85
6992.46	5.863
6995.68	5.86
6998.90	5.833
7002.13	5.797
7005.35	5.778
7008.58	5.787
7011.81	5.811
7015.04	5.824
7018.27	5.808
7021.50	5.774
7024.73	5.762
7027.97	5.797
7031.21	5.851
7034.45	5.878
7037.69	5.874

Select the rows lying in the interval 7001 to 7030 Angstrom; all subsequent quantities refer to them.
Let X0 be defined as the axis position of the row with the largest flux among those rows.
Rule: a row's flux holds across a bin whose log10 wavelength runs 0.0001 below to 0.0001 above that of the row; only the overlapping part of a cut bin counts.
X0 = 7015.04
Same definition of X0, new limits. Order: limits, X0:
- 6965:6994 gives 6966.75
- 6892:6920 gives 6906.05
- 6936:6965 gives 6944.32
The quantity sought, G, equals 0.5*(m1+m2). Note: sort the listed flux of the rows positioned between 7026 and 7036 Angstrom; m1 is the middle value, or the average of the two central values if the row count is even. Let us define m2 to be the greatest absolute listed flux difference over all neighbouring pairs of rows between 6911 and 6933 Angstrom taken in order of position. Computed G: 2.96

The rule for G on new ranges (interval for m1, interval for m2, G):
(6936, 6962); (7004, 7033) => 3.00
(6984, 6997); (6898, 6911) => 2.94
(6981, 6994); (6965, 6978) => 2.94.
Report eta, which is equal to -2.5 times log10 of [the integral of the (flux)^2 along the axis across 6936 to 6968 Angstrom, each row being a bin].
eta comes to -7.62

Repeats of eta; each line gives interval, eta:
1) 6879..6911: -7.64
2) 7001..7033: -7.58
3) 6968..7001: -7.63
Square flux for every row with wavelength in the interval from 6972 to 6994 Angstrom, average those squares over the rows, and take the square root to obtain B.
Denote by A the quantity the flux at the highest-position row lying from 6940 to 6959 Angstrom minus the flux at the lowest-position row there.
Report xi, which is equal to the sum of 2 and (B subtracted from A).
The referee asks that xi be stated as -3.82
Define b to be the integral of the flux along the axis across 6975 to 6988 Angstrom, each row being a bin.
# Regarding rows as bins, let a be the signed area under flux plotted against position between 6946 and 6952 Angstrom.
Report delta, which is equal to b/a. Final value 2.1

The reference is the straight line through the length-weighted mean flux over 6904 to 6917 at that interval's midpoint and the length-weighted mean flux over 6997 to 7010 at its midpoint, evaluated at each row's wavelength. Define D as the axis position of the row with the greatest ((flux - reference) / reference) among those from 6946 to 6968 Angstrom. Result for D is 6947.52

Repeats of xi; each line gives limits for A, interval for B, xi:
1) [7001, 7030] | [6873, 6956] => -3.89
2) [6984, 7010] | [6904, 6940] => -3.89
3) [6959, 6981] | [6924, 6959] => -3.95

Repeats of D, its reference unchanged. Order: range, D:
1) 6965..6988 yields 6966.75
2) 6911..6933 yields 6912.42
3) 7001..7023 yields 7015.04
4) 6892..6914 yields 6906.05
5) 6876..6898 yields 6890.17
